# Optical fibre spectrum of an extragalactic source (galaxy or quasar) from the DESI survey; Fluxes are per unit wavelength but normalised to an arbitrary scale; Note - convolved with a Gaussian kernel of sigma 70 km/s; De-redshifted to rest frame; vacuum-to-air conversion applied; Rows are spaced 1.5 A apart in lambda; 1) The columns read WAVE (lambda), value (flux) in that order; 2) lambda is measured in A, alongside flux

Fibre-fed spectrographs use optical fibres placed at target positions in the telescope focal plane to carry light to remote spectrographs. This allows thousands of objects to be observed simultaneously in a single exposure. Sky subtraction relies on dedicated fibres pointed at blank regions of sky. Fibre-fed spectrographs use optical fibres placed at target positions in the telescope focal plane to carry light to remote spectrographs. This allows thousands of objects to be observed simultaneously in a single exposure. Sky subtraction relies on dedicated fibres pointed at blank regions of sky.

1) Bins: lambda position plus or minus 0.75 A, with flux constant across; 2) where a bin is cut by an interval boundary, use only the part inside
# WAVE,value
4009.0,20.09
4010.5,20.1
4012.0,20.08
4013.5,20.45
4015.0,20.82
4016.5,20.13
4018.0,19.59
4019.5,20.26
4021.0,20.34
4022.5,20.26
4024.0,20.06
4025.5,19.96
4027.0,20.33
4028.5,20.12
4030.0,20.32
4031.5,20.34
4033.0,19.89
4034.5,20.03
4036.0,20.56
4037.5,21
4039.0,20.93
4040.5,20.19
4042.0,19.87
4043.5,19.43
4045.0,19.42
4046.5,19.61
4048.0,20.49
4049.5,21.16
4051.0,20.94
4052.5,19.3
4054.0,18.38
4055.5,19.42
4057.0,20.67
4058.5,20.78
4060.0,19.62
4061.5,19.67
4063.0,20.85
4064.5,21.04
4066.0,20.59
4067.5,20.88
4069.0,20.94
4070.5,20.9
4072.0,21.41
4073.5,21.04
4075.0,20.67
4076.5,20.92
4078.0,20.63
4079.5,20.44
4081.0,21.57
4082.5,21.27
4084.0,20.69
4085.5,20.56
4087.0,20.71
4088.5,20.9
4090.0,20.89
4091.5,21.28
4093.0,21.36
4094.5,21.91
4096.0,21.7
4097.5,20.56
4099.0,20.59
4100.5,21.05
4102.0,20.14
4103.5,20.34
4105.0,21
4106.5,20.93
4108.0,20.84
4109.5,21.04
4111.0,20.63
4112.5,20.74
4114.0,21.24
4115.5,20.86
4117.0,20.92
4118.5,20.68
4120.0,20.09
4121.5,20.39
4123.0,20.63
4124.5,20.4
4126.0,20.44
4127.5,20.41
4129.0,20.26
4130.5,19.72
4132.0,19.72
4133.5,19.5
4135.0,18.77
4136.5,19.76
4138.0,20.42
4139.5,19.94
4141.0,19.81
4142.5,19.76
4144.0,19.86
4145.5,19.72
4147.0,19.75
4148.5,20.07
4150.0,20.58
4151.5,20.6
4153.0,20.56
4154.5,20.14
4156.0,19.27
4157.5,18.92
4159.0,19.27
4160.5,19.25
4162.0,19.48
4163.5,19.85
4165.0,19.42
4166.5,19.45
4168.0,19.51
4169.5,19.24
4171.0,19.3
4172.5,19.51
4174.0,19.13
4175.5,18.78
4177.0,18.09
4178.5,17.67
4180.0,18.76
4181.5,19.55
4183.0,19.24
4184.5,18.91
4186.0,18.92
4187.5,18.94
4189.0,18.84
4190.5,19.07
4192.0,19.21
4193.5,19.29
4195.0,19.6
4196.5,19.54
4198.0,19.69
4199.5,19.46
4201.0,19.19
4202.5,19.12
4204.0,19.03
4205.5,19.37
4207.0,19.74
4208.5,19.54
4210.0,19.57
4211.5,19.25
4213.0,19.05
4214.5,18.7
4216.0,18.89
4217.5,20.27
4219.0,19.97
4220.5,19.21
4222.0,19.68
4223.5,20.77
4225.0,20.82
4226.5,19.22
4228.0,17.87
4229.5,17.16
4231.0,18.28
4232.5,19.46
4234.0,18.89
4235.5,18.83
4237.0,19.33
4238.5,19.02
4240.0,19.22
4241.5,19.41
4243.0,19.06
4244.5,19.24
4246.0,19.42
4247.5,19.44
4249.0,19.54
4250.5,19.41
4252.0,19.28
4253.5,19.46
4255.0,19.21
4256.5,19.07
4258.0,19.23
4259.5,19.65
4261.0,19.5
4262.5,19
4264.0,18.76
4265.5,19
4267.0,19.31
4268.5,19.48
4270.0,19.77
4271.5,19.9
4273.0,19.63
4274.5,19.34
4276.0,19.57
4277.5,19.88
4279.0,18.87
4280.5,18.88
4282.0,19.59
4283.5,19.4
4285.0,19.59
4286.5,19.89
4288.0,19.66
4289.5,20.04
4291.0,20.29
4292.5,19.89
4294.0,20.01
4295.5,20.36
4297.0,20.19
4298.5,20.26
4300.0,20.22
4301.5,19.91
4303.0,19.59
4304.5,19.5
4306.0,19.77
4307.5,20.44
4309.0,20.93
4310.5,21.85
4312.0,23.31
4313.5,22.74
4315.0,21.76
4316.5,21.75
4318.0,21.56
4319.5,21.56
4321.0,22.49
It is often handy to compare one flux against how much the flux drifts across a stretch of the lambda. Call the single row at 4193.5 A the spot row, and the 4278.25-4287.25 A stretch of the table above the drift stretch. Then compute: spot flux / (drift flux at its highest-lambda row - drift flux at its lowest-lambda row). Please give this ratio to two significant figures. 19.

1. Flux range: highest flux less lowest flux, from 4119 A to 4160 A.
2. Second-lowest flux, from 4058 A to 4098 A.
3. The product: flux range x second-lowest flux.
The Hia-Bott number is 37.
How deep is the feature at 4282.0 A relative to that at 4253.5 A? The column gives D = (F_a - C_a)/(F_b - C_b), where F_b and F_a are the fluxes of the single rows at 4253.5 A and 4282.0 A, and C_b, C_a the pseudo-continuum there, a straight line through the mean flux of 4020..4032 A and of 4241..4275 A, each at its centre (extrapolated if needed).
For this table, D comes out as 3.6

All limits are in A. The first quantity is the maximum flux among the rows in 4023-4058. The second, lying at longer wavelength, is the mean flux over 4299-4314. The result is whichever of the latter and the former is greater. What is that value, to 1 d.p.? 21.2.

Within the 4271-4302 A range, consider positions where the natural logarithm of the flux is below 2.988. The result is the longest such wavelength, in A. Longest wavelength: 4288.0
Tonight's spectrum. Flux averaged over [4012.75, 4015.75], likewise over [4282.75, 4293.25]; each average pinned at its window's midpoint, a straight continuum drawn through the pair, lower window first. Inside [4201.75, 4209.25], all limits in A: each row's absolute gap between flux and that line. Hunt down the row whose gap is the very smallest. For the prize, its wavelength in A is 4207.0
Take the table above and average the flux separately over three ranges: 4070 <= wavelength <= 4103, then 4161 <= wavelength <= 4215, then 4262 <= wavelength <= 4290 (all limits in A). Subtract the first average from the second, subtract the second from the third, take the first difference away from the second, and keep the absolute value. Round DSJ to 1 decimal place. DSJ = 2.0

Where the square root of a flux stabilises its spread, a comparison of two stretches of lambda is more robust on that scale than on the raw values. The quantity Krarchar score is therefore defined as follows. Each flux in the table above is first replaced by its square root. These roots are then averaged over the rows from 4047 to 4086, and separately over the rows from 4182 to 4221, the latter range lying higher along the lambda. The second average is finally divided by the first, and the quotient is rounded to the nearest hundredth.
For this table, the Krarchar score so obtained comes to 0.97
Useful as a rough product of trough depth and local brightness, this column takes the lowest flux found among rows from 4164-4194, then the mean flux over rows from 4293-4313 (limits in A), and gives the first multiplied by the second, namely 362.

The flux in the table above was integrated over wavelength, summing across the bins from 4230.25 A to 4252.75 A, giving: 432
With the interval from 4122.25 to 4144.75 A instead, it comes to 449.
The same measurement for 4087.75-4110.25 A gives 472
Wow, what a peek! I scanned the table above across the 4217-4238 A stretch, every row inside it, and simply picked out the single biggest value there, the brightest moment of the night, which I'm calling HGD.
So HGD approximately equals 20.82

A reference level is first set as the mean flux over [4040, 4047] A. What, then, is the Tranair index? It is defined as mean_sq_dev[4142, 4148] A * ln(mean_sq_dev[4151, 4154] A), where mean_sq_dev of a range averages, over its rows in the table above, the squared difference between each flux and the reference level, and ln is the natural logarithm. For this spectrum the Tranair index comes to 0.00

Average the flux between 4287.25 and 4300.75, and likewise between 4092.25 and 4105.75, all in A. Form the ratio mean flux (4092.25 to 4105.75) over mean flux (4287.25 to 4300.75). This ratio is 1.043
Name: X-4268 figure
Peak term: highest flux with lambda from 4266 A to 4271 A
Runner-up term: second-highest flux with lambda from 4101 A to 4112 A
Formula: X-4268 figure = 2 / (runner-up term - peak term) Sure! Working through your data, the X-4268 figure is 1.6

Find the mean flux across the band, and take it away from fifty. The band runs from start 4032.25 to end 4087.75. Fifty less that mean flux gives 29.6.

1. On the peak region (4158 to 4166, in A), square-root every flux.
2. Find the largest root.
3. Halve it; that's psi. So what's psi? 2.23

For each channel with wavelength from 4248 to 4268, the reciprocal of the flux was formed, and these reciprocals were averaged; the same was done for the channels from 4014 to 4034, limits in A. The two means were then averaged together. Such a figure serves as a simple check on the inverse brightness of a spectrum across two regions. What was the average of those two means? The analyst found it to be 0.0507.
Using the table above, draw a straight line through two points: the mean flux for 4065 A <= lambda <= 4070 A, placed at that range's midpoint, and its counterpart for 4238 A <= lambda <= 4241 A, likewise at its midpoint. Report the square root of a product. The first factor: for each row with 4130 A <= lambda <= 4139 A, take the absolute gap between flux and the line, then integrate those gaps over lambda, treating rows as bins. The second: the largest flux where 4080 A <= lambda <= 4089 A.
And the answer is 11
